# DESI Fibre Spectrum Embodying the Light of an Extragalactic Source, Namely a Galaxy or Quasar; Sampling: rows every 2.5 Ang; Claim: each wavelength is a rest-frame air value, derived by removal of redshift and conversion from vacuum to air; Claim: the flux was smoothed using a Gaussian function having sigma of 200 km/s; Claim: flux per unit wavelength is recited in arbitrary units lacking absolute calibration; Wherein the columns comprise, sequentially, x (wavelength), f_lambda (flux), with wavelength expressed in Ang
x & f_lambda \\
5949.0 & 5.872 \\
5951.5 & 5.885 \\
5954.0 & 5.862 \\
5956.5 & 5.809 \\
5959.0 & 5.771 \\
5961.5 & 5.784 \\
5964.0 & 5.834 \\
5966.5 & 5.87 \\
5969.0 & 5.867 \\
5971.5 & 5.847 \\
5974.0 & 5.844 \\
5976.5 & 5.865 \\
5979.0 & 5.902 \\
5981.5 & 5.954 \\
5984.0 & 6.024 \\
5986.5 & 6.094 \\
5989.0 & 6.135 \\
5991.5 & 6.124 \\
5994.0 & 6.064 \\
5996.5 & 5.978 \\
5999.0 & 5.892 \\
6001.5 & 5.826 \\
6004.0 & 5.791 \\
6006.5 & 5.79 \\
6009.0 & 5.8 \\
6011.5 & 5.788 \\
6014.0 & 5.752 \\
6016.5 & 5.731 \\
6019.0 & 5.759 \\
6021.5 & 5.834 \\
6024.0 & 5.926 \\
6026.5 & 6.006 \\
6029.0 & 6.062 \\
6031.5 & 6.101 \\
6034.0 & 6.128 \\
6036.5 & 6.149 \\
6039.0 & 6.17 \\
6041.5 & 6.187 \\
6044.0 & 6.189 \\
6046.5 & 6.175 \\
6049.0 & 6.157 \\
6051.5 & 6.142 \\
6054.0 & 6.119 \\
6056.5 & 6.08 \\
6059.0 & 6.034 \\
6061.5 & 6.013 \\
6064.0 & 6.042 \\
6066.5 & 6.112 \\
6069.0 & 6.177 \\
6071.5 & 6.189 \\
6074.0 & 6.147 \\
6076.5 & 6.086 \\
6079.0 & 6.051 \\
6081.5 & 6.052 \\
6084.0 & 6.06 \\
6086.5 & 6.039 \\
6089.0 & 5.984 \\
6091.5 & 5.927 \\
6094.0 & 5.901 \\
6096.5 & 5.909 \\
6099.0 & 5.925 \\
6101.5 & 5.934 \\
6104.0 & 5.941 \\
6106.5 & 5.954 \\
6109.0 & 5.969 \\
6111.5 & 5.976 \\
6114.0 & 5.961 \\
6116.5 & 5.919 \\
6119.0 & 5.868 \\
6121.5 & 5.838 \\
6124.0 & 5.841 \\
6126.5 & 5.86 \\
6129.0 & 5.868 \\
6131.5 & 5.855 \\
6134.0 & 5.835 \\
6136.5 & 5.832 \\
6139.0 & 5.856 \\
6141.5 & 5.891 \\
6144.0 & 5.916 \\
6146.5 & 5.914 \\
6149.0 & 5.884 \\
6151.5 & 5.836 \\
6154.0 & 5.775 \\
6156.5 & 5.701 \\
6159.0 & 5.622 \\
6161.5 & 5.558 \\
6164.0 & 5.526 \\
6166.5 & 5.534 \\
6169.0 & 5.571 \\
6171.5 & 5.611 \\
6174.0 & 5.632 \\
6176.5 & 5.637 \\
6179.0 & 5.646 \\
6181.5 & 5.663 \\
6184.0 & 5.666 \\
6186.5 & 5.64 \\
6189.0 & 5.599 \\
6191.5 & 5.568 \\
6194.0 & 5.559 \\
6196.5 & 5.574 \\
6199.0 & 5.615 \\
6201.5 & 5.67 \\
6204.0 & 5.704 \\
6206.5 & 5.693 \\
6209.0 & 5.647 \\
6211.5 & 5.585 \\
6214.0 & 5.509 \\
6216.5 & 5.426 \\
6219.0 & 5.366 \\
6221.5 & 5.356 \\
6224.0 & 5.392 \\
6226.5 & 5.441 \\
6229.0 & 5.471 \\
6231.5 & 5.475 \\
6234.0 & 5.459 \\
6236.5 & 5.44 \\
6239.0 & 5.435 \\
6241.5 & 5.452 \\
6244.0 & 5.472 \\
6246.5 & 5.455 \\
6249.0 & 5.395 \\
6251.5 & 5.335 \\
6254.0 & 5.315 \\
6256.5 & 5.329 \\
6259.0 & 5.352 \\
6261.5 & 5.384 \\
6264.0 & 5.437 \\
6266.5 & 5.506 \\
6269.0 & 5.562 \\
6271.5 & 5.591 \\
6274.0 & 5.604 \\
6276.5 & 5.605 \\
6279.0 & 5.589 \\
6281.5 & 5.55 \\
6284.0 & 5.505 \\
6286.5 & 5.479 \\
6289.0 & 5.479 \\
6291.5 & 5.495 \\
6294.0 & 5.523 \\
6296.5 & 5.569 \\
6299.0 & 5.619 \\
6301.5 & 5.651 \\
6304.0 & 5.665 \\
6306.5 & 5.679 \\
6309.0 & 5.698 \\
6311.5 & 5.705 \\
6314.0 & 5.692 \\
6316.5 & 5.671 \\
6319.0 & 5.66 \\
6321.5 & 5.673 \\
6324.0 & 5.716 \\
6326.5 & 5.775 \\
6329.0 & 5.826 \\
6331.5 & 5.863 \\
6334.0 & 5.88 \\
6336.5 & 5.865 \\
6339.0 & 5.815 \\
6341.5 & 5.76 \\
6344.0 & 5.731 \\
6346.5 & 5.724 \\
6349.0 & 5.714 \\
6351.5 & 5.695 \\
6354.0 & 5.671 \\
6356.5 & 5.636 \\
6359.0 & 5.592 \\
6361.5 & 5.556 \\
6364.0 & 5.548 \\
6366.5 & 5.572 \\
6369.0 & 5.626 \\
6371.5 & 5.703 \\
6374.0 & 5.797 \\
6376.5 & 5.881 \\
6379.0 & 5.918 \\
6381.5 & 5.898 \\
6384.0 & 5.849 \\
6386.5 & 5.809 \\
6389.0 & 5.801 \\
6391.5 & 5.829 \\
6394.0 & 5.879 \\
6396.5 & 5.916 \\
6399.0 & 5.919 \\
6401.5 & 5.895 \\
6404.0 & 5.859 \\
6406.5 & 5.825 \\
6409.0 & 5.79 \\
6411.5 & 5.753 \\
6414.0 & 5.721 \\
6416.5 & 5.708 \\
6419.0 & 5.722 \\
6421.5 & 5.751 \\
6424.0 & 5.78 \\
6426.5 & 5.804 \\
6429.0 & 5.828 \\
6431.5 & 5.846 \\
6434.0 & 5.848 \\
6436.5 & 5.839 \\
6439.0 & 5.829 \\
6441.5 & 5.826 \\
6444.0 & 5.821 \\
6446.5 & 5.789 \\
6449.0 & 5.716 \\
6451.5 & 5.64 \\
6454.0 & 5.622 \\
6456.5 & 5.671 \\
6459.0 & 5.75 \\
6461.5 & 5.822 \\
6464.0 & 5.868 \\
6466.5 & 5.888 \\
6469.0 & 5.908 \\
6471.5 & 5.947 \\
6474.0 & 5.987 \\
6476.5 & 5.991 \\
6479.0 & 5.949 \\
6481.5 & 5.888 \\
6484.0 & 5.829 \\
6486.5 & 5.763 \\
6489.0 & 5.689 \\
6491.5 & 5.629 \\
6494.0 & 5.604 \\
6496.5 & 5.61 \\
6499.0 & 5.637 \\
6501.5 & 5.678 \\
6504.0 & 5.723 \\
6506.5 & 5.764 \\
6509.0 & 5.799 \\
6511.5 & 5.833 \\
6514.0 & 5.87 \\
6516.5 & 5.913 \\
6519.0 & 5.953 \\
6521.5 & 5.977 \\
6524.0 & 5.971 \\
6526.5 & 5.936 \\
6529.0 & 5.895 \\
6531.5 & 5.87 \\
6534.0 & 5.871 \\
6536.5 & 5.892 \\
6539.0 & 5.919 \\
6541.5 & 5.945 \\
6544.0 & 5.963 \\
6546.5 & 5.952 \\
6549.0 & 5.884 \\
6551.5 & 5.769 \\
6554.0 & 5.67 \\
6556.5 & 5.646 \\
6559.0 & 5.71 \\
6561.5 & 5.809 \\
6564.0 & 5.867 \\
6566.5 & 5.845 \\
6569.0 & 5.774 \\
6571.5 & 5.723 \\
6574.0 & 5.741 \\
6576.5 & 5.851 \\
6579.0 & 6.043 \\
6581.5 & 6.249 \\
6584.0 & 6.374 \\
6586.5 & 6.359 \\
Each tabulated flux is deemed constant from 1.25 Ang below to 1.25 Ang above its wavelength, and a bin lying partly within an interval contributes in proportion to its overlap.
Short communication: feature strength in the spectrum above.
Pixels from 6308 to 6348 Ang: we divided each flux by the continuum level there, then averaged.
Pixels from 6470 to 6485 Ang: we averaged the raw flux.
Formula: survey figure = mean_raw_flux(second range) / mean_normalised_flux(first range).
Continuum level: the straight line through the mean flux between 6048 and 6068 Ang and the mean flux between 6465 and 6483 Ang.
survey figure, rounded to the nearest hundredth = 6.18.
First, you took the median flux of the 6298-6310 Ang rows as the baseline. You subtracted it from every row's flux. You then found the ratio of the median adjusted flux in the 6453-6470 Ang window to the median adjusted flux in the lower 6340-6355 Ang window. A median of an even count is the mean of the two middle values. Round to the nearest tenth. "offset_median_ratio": 2.9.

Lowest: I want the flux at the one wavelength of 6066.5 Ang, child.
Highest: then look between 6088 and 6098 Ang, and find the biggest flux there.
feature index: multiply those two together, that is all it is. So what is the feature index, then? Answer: 36.6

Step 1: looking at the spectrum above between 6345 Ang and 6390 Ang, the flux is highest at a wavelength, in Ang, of 6379.0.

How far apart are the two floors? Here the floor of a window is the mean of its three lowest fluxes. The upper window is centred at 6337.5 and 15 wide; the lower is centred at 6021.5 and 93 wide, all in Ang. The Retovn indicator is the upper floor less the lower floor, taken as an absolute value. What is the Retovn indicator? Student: 0.02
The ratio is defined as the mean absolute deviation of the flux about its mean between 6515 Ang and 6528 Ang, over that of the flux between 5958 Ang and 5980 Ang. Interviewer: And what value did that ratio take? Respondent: 0.66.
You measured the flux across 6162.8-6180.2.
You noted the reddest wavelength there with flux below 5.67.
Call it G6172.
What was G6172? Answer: 6179.0 Ang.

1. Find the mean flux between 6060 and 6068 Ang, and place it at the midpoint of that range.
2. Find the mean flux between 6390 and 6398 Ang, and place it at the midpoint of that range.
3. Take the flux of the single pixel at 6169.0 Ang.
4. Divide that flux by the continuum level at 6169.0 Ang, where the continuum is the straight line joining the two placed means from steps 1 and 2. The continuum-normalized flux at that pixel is 0.929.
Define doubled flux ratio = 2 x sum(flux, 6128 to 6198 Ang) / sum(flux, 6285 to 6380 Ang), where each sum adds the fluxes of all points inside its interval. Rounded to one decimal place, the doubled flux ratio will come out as 1.5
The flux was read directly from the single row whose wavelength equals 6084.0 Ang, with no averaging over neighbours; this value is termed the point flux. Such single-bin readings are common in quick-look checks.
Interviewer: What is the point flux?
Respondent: 6.06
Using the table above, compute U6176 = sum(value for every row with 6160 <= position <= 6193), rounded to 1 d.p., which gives 72.9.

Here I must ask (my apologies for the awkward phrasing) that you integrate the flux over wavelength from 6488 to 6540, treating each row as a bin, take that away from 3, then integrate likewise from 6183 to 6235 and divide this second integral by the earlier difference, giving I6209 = -0.96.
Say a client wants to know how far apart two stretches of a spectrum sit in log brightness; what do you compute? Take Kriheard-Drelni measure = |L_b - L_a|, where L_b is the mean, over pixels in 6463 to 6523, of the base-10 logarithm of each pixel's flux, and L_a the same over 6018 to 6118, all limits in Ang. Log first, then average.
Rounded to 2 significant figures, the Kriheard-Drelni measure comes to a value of 0.016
